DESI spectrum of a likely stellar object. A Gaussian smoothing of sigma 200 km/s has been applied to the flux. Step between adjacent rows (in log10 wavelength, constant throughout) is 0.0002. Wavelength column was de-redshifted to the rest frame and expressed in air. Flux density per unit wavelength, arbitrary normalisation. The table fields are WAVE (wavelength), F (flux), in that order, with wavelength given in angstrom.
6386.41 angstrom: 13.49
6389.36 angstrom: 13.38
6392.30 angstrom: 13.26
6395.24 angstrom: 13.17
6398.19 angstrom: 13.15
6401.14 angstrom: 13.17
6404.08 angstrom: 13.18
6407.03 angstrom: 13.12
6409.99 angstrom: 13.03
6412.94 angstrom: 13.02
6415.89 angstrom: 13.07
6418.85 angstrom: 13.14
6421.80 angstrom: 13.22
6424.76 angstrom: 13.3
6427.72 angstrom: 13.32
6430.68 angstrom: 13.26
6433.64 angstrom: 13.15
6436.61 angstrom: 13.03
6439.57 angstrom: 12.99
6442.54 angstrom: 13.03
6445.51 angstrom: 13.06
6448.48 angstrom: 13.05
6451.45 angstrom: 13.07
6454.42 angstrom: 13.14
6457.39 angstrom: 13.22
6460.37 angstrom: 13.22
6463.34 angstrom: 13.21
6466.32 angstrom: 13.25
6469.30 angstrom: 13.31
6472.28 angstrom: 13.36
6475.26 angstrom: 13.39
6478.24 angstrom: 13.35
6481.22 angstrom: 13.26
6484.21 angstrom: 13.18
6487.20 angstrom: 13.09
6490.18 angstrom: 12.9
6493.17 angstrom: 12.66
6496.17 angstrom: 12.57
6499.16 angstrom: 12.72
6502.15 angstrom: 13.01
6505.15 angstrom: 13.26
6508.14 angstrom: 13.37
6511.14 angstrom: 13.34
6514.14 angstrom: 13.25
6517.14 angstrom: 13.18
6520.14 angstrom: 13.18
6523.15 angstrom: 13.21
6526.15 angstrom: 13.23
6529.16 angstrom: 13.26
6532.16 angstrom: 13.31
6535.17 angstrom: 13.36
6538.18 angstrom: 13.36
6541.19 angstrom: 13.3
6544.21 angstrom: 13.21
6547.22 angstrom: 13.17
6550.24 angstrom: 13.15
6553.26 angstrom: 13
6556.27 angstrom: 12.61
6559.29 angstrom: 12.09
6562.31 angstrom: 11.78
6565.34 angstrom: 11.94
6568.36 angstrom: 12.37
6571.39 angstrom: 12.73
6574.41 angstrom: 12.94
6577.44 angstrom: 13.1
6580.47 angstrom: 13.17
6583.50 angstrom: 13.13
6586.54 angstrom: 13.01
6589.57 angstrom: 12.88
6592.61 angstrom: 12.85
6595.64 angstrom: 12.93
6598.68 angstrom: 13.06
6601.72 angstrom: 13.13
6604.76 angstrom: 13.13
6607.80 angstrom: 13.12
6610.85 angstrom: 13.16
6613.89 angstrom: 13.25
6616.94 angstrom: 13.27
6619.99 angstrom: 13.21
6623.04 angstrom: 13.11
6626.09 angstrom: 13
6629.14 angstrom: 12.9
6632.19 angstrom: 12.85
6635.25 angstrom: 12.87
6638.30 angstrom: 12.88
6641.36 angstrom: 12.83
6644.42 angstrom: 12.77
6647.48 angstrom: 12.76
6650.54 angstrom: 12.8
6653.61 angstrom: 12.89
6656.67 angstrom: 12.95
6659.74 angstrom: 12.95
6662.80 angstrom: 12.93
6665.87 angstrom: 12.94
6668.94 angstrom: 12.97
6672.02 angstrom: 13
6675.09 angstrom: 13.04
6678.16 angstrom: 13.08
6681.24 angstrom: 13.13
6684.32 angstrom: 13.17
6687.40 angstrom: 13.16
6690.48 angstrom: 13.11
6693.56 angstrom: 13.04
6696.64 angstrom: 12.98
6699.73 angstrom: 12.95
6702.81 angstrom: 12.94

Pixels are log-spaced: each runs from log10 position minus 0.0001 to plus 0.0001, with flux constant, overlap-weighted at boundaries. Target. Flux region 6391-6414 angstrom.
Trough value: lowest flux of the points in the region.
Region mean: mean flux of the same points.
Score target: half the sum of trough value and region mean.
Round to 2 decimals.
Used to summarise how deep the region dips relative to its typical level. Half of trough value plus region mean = 13.08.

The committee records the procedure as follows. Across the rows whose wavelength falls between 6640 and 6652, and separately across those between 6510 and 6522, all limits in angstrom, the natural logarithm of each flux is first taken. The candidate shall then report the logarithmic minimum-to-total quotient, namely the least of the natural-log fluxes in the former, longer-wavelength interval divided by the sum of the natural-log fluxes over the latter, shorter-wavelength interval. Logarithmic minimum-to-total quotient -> 0.2464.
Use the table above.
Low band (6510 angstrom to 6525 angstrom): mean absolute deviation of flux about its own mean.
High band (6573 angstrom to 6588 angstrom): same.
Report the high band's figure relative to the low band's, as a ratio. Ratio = 1.5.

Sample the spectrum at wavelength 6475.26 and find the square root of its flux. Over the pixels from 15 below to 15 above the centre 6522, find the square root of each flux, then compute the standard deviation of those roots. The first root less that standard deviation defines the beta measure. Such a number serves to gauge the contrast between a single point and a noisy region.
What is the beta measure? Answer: 3.65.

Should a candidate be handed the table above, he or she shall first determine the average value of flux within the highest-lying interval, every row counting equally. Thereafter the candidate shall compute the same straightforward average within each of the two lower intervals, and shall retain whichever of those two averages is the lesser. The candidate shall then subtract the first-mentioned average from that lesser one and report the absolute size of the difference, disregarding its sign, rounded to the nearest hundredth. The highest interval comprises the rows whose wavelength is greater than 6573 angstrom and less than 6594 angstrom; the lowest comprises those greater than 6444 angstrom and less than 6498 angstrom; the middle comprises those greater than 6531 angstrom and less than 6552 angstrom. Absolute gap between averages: 0.12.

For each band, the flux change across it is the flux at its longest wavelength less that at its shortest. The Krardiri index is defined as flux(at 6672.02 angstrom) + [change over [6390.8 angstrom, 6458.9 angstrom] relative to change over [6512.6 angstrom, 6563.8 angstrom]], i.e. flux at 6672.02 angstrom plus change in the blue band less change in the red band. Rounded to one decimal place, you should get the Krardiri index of 14.4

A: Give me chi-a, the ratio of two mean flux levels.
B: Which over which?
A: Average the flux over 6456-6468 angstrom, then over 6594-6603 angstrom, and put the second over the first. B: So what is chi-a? 0.99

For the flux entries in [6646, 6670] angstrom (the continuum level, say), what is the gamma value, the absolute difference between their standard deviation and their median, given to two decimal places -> 12.86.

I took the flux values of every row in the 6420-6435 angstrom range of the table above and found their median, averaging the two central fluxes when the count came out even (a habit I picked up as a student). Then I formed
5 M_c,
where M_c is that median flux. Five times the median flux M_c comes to 66.3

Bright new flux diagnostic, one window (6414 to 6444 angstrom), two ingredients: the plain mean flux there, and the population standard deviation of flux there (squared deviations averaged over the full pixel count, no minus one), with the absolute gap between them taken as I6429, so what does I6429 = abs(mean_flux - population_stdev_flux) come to 13.04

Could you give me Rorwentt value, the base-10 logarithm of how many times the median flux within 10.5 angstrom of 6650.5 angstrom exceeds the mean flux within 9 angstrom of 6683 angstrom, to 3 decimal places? -0.010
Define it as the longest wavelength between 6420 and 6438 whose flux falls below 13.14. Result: 6436.61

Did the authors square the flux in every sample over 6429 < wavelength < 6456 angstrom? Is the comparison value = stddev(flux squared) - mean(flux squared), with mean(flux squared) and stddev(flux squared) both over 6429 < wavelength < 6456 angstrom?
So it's -169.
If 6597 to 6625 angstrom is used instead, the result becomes -171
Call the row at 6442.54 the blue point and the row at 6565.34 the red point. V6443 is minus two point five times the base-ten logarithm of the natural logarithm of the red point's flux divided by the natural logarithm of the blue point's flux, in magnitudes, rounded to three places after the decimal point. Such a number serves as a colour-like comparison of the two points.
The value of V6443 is 0.038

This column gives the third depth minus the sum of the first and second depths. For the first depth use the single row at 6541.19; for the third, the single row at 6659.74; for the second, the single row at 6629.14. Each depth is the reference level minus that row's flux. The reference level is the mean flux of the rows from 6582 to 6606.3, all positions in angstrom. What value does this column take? 0.24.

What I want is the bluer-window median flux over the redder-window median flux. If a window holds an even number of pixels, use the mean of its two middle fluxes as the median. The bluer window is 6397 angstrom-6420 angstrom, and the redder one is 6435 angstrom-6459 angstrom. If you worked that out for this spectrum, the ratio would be 1.01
